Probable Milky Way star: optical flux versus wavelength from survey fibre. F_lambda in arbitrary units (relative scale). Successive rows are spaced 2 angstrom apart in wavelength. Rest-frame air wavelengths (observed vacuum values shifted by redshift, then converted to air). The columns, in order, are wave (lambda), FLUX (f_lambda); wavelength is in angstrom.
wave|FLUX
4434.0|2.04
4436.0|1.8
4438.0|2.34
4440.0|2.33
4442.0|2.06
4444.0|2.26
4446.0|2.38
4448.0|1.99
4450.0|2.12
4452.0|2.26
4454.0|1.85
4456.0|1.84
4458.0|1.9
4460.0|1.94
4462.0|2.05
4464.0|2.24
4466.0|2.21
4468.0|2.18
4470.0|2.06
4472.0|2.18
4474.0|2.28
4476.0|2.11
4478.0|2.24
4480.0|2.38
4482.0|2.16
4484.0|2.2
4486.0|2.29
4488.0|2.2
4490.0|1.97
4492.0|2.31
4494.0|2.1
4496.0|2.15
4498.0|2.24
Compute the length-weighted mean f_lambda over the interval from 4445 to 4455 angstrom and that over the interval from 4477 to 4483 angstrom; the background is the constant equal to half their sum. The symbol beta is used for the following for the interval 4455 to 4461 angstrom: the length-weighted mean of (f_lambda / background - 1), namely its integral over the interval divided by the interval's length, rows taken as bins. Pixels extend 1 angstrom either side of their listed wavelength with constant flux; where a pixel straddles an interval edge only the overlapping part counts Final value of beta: -0.135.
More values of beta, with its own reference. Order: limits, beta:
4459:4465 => -0.052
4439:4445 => 0.012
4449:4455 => -0.052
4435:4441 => -0.015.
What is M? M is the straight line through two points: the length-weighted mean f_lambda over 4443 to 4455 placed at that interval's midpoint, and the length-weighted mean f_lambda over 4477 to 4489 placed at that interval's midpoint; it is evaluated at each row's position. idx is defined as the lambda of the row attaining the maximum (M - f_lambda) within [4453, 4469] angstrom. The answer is 4456.0 angstrom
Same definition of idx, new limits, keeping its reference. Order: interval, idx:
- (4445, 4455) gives 4454.0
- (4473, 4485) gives 4476.0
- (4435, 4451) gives 4436.0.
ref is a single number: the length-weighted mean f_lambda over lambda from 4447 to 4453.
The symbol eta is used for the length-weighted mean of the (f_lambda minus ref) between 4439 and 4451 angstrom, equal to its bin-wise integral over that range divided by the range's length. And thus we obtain 0.067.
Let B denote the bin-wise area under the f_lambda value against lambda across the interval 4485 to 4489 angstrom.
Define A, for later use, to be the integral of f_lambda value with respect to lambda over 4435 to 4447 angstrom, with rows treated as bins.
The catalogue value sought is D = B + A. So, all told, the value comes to 35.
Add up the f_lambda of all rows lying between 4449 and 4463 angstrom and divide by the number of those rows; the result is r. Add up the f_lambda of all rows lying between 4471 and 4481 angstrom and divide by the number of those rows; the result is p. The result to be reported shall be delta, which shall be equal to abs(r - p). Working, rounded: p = 2.24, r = 1.99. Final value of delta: 0.24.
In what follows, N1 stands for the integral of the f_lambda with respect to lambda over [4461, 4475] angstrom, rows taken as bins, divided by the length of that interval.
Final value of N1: 2.17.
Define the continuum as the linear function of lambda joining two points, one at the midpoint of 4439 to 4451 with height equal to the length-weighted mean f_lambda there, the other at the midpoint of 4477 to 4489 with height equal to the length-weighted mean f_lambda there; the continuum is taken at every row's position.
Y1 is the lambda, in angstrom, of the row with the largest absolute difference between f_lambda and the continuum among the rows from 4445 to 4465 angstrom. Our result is 4456.0 angstrom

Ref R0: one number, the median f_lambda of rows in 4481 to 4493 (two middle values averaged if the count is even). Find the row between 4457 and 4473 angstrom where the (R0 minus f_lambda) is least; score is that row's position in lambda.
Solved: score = 4464.0 angstrom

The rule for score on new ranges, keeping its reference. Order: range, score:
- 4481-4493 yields 4492.0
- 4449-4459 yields 4452.0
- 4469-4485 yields 4480.0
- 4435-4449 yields 4446.0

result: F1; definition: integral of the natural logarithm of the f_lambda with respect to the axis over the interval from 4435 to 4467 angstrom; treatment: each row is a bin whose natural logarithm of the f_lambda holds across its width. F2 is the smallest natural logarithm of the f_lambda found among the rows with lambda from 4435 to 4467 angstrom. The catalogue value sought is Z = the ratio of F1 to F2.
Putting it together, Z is 40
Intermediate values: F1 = 24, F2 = 0.588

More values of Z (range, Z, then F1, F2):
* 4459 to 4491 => 37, 25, 0.663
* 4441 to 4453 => 14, 9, 0.688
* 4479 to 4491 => 14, 9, 0.678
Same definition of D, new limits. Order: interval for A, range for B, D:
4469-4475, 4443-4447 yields 22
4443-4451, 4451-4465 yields 46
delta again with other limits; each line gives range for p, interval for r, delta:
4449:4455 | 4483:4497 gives 0.10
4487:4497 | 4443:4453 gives 0.06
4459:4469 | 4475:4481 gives 0.12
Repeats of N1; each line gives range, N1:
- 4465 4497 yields 2.19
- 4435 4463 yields 2.08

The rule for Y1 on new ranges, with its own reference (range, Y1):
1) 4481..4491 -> 4490.0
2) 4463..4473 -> 4470.0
